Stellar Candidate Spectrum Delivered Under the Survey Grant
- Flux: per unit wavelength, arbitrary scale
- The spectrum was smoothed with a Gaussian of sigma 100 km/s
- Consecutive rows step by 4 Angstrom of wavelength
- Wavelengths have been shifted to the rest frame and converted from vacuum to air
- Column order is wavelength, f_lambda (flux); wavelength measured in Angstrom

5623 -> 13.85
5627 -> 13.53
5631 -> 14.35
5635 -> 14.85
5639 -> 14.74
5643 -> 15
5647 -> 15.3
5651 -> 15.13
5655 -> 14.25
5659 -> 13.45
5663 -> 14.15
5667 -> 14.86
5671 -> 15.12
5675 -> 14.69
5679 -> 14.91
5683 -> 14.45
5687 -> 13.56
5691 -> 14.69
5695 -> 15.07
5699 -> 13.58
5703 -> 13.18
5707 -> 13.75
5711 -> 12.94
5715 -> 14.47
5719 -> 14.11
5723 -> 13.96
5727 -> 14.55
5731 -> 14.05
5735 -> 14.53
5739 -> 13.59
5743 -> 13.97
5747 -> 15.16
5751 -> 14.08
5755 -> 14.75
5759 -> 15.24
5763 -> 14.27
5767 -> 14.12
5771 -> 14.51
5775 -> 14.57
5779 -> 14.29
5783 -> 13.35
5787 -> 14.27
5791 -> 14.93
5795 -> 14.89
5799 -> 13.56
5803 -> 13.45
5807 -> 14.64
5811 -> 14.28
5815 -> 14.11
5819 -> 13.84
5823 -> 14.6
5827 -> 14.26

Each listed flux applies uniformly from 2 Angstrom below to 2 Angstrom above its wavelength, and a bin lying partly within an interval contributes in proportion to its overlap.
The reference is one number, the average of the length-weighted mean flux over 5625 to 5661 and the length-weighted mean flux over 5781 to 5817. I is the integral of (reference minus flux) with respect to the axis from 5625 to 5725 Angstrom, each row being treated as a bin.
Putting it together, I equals 1.4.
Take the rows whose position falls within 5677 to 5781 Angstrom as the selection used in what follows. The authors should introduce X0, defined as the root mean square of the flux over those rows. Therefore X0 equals 14.3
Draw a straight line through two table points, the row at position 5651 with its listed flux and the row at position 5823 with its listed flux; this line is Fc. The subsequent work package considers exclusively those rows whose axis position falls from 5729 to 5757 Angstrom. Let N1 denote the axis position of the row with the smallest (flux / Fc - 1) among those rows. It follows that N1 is 5739 Angstrom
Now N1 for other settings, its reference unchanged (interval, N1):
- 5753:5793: 5783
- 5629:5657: 5655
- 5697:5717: 5711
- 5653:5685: 5659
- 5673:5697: 5687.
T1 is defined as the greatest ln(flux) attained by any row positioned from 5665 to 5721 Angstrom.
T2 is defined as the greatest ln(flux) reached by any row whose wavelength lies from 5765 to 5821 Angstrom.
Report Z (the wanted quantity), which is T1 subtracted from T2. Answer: -0.013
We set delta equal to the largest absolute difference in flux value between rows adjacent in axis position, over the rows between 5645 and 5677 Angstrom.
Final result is 0.9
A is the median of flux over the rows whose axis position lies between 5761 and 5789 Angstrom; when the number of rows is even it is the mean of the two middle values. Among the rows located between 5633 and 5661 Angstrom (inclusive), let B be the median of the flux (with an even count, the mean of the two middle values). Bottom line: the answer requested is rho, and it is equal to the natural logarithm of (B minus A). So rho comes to -0.54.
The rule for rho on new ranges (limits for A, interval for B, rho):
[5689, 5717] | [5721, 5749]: -1.20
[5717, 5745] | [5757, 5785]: -1.43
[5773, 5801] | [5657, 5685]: -0.92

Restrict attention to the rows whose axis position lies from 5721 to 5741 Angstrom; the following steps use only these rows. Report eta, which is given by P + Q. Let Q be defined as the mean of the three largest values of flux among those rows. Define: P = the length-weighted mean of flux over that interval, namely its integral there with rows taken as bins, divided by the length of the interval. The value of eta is 28.5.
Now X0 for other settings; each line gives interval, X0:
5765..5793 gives 14.3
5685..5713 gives 13.8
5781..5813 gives 14.2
